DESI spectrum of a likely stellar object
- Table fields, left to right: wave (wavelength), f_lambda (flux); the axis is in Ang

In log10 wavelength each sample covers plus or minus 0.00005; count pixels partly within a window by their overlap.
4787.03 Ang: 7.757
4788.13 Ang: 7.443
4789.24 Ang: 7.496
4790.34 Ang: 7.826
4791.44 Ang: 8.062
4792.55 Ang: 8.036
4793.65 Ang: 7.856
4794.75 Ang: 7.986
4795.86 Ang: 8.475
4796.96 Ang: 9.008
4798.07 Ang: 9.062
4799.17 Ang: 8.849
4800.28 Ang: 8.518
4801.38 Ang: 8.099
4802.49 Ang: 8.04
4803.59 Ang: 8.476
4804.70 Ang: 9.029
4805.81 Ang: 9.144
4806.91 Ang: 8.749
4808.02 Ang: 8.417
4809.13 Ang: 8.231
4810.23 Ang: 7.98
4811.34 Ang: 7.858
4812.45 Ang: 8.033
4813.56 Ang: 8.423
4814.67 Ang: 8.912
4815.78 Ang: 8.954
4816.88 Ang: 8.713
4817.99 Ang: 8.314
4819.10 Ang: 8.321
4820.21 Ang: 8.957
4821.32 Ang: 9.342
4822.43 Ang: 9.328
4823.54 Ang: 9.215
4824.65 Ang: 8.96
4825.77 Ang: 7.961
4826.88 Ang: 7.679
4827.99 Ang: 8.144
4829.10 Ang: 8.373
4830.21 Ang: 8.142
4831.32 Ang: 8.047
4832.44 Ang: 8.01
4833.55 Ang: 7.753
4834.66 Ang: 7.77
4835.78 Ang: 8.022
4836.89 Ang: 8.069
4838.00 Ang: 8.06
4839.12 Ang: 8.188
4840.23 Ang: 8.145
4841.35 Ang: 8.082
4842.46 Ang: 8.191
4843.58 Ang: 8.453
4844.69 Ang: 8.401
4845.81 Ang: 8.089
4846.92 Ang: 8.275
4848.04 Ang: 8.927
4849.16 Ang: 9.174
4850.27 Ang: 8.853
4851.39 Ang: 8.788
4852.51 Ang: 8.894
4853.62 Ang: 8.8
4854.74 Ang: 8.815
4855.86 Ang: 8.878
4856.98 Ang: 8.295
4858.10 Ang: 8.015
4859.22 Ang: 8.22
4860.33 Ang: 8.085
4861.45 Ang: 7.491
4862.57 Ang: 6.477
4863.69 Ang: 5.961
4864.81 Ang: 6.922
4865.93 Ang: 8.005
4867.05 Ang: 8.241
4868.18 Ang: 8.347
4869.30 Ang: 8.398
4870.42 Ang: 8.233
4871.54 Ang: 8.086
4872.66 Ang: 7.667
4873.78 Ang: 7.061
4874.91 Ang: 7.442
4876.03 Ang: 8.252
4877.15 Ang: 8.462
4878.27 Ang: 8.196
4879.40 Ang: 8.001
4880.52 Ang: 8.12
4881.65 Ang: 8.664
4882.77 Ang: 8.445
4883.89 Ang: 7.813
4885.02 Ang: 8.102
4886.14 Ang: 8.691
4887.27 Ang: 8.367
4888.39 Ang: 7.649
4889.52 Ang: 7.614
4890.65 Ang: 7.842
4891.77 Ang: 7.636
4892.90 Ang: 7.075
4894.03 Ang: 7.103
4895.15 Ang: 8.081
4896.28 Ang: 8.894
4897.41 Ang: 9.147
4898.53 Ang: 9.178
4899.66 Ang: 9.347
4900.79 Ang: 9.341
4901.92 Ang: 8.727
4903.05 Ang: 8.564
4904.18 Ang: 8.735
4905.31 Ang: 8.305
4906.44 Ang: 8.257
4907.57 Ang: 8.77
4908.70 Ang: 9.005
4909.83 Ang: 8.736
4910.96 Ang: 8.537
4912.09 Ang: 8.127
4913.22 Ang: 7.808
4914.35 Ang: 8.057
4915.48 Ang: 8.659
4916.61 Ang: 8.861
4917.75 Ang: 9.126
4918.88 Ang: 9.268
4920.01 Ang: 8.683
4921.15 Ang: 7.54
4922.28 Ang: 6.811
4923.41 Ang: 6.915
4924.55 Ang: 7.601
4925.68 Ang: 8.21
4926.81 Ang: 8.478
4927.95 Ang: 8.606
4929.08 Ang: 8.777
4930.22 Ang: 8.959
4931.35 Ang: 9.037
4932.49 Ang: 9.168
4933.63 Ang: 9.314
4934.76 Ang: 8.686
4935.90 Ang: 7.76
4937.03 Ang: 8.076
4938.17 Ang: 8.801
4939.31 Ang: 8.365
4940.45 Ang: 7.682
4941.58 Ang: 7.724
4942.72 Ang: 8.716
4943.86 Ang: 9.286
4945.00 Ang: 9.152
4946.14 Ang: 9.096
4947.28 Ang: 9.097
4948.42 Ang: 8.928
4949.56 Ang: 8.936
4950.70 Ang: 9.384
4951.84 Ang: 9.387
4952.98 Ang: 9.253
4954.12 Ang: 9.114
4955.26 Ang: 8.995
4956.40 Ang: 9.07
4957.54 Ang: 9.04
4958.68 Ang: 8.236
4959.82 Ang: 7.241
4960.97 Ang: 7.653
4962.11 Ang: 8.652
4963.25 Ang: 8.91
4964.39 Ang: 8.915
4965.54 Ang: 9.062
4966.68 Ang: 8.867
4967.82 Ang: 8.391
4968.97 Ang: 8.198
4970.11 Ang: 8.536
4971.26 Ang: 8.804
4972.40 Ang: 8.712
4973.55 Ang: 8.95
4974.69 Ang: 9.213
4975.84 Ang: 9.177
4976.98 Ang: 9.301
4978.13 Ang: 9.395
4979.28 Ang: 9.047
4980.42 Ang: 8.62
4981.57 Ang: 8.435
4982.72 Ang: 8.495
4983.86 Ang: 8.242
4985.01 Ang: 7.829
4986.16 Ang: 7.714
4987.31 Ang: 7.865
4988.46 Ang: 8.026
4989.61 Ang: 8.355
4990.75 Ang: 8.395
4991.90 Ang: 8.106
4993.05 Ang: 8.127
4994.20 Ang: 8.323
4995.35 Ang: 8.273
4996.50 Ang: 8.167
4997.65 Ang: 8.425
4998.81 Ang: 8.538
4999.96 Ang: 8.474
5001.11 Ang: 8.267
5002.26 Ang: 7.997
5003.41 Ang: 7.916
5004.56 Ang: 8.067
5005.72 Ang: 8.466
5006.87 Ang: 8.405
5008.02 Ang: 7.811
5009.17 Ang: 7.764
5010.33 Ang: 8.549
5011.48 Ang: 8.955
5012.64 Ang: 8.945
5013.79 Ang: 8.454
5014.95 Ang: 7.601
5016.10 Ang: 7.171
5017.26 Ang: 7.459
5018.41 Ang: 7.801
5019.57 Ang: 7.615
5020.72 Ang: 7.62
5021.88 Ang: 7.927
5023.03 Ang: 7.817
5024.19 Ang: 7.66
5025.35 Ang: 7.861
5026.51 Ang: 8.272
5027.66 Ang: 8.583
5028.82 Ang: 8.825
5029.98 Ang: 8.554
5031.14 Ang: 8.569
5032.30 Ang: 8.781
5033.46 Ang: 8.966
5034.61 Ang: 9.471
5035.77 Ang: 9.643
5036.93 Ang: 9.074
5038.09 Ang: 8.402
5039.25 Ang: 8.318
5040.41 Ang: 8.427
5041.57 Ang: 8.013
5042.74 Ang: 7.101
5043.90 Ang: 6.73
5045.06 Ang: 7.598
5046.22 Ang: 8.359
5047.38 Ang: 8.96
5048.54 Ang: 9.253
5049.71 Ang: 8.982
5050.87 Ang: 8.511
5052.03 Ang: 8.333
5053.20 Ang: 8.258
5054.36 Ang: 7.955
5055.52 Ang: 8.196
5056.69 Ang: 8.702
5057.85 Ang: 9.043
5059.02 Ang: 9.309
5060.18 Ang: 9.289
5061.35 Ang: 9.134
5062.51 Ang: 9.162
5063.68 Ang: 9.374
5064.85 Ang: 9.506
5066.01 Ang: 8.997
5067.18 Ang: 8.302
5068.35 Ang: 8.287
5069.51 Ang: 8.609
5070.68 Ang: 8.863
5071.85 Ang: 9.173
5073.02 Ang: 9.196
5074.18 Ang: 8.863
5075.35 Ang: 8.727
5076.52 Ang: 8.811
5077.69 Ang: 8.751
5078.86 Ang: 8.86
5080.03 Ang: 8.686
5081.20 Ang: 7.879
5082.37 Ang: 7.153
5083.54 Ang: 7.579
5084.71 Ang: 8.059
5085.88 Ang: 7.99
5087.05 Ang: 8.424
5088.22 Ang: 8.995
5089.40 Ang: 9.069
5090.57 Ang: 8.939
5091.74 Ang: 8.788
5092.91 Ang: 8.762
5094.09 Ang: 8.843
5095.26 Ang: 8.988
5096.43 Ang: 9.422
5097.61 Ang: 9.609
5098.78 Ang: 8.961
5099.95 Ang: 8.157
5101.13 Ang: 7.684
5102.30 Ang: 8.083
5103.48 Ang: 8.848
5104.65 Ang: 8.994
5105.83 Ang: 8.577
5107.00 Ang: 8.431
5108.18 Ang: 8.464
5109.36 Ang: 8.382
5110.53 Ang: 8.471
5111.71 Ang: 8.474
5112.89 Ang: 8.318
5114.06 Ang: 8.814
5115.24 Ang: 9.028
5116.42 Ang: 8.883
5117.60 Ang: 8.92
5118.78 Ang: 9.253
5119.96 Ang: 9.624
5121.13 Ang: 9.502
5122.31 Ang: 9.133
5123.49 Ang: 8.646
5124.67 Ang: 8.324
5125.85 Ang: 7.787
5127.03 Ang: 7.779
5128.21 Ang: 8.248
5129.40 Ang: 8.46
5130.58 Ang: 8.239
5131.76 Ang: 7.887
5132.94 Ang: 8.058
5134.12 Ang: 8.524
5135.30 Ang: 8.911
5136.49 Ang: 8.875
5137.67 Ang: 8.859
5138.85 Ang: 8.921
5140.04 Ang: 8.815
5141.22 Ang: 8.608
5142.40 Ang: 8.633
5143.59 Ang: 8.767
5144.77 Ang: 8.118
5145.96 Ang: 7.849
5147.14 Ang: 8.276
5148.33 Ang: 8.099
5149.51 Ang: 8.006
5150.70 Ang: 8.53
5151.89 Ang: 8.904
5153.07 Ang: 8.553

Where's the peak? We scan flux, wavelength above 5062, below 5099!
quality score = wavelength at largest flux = 5097.61 Ang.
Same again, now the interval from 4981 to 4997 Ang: 4982.72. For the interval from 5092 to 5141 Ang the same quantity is 5119.96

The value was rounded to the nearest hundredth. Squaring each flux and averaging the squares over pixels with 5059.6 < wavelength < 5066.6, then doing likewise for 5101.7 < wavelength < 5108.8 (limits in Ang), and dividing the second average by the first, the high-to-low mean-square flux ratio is 0.86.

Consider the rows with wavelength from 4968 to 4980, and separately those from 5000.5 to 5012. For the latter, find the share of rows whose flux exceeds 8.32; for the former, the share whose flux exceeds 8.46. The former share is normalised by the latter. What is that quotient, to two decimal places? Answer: 2.25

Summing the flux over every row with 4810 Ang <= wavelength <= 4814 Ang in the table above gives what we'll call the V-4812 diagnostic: 32.3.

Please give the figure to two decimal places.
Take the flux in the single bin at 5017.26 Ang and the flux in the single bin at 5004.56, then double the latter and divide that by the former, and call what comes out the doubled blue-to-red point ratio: 2.16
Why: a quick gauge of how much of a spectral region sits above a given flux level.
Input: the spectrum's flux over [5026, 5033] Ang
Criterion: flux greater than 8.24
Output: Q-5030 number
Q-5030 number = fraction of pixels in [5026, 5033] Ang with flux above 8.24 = 1.00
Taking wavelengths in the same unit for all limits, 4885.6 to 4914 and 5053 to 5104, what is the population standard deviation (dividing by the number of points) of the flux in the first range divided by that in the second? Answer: 1.2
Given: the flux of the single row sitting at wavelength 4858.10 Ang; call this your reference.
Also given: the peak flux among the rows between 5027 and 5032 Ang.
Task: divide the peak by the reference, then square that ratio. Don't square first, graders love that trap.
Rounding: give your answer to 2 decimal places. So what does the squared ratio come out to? 1.21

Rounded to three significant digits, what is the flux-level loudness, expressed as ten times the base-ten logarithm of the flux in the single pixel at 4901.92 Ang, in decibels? 9.41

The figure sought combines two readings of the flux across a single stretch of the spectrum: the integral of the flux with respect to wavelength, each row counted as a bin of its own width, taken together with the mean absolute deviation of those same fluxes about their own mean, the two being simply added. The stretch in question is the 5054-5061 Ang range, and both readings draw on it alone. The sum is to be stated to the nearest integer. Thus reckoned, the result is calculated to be 62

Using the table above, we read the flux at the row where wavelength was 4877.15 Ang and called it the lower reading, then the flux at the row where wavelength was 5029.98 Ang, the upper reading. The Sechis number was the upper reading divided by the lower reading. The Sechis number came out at 1.01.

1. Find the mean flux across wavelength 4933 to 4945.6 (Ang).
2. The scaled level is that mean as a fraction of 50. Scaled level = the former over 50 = 0.170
